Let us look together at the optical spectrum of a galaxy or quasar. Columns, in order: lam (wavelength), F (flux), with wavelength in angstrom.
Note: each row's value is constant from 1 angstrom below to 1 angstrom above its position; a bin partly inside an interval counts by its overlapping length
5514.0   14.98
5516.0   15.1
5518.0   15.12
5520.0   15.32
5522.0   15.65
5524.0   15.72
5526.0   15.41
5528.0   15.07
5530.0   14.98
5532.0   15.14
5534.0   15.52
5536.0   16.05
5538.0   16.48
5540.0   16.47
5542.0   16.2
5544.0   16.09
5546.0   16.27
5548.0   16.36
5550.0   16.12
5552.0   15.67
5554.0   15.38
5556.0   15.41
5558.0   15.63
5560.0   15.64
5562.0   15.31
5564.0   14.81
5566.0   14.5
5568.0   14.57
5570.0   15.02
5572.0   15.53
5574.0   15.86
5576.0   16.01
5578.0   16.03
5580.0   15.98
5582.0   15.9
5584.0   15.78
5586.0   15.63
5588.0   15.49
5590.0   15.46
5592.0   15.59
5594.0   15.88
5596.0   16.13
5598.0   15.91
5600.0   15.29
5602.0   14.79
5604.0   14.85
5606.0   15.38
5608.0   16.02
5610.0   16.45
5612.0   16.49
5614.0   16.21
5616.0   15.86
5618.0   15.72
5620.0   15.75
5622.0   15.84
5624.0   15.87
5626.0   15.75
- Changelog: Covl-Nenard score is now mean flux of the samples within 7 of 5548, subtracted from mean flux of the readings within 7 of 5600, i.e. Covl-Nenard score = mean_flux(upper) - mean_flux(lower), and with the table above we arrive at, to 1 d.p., -0.6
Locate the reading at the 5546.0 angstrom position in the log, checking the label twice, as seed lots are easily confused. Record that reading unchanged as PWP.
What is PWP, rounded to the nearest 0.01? 16.27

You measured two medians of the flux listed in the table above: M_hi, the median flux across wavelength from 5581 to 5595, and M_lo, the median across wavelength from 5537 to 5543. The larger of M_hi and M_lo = 16.5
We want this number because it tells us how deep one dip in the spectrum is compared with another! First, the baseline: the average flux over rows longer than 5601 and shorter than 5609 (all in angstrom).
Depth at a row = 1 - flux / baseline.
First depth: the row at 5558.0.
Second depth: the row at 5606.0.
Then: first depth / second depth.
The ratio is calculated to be 3.1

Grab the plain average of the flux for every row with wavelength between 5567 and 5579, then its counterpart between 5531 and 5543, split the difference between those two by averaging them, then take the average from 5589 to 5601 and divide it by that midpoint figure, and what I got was 0.998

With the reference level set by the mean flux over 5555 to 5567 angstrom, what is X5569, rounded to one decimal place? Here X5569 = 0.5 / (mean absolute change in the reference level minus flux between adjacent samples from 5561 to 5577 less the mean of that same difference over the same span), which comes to 1.6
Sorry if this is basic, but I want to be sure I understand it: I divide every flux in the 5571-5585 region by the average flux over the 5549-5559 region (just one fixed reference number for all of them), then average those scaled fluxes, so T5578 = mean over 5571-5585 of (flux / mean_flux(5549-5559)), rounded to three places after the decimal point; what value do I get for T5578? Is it 1.015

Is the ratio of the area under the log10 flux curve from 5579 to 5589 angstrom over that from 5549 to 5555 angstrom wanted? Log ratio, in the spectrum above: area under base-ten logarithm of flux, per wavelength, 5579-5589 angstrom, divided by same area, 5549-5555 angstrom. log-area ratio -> 1.7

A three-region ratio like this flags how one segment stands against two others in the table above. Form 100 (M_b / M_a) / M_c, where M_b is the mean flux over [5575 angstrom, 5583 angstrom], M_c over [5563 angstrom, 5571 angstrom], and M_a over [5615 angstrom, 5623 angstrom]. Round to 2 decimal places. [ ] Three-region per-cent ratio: 6.87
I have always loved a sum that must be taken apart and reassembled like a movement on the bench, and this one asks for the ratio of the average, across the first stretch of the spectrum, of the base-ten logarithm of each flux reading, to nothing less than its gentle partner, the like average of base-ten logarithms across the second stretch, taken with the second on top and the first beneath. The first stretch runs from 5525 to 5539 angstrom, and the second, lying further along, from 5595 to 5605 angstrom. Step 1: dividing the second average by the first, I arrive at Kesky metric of 0.9970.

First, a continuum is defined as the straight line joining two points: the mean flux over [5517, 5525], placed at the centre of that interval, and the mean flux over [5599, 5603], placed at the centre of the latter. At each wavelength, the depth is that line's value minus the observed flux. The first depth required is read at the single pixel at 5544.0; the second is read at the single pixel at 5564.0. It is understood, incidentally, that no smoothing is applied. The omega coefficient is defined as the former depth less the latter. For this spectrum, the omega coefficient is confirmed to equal -1.2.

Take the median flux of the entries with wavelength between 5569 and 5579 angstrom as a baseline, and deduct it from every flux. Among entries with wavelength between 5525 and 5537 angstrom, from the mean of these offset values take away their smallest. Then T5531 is 0.38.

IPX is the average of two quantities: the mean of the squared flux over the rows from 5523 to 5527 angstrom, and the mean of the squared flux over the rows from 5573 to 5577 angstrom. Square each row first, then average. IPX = 248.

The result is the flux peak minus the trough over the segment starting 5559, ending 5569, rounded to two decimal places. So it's 1.14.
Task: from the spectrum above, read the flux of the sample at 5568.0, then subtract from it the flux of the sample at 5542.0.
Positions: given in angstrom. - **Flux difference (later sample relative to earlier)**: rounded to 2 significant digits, -1.6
